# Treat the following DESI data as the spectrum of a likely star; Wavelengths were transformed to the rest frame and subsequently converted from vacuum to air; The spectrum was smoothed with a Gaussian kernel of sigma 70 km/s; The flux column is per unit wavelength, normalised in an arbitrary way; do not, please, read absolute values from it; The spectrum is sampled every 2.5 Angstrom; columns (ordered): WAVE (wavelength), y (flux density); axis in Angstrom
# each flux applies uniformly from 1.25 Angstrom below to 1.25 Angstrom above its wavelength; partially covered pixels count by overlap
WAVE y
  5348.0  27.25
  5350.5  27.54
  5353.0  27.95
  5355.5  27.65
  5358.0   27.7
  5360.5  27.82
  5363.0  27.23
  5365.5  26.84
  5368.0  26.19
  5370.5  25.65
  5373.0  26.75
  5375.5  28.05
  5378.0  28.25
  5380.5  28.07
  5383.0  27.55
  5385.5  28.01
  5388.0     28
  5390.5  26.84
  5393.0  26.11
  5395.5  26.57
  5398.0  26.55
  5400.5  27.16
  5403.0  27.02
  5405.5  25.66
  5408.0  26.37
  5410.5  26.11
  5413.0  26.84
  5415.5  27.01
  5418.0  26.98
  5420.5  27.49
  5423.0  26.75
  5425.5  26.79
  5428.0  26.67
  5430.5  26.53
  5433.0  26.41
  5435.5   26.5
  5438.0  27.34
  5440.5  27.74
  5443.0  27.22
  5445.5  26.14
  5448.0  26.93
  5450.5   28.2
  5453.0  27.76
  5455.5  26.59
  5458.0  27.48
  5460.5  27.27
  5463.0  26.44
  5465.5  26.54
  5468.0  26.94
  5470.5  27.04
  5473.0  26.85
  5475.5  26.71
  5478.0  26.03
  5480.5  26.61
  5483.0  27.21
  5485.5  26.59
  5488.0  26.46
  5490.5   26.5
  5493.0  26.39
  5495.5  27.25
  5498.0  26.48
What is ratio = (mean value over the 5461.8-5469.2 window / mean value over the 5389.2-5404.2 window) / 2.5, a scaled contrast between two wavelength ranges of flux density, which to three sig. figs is 0.399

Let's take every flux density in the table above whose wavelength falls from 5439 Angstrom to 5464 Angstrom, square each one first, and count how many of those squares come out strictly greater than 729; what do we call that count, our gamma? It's 6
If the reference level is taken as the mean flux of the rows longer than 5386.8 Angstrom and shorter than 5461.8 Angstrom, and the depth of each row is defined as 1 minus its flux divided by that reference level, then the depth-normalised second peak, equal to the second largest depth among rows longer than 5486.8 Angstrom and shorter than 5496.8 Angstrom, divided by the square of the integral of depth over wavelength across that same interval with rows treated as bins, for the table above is 1.9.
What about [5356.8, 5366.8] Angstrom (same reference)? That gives -0.4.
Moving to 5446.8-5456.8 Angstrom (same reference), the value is 0.0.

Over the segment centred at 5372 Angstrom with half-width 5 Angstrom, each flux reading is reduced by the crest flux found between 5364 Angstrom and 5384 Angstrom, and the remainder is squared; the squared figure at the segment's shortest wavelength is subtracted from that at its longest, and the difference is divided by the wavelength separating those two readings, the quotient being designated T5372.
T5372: -0.56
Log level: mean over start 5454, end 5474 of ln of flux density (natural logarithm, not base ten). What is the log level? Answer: 3.29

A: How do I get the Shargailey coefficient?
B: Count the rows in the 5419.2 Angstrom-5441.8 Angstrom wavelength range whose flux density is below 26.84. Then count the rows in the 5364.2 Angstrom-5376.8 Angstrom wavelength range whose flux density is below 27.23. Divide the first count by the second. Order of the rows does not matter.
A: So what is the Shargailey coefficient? 1.5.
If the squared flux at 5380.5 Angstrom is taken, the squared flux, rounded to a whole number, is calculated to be 788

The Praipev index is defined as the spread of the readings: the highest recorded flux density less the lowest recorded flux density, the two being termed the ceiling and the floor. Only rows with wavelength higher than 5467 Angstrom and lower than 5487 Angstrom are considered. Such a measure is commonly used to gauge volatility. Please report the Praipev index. 1.2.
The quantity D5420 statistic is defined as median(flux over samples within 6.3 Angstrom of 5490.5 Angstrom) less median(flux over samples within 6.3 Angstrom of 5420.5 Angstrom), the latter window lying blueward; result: -0.5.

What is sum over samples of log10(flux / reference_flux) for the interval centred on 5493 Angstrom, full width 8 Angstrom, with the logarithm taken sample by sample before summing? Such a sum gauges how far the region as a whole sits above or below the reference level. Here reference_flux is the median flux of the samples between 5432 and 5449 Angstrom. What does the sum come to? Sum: -0.011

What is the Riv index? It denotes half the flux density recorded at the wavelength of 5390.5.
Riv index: 13.4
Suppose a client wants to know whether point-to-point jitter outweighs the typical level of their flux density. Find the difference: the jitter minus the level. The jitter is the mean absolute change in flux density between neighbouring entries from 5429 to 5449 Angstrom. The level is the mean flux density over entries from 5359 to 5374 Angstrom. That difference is -26.2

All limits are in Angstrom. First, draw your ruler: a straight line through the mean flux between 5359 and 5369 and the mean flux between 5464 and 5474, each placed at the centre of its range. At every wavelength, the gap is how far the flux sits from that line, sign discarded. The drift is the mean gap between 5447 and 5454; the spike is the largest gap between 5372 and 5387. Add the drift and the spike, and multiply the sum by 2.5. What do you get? 5.0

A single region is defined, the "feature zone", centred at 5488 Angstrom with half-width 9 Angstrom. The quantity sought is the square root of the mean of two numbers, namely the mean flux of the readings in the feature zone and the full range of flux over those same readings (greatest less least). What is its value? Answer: 3.71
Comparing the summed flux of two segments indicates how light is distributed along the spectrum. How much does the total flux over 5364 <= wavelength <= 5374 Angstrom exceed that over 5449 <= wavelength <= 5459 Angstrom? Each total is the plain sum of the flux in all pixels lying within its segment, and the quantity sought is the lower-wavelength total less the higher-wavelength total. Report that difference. -4.6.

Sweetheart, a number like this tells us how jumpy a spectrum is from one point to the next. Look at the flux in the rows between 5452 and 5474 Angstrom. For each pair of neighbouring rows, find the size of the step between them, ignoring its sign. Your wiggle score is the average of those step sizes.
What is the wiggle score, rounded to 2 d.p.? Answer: 0.49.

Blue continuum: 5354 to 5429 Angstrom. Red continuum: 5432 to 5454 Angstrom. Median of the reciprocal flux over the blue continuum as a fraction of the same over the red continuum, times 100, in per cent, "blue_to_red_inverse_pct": 101.2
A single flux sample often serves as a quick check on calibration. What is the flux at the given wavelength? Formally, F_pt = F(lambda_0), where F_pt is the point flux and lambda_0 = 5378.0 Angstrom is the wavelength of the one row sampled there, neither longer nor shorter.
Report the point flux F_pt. 28.25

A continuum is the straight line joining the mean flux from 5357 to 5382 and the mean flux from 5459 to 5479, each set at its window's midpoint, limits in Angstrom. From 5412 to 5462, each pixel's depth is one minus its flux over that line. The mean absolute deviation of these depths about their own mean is 0.017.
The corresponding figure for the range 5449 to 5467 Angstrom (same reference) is 0.021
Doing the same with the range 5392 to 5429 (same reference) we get 0.014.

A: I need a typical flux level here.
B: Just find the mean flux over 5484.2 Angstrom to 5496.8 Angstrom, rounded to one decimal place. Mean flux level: 26.6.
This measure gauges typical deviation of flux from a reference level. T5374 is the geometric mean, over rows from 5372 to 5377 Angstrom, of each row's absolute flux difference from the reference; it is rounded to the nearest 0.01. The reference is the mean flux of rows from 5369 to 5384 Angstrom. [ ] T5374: 0.65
